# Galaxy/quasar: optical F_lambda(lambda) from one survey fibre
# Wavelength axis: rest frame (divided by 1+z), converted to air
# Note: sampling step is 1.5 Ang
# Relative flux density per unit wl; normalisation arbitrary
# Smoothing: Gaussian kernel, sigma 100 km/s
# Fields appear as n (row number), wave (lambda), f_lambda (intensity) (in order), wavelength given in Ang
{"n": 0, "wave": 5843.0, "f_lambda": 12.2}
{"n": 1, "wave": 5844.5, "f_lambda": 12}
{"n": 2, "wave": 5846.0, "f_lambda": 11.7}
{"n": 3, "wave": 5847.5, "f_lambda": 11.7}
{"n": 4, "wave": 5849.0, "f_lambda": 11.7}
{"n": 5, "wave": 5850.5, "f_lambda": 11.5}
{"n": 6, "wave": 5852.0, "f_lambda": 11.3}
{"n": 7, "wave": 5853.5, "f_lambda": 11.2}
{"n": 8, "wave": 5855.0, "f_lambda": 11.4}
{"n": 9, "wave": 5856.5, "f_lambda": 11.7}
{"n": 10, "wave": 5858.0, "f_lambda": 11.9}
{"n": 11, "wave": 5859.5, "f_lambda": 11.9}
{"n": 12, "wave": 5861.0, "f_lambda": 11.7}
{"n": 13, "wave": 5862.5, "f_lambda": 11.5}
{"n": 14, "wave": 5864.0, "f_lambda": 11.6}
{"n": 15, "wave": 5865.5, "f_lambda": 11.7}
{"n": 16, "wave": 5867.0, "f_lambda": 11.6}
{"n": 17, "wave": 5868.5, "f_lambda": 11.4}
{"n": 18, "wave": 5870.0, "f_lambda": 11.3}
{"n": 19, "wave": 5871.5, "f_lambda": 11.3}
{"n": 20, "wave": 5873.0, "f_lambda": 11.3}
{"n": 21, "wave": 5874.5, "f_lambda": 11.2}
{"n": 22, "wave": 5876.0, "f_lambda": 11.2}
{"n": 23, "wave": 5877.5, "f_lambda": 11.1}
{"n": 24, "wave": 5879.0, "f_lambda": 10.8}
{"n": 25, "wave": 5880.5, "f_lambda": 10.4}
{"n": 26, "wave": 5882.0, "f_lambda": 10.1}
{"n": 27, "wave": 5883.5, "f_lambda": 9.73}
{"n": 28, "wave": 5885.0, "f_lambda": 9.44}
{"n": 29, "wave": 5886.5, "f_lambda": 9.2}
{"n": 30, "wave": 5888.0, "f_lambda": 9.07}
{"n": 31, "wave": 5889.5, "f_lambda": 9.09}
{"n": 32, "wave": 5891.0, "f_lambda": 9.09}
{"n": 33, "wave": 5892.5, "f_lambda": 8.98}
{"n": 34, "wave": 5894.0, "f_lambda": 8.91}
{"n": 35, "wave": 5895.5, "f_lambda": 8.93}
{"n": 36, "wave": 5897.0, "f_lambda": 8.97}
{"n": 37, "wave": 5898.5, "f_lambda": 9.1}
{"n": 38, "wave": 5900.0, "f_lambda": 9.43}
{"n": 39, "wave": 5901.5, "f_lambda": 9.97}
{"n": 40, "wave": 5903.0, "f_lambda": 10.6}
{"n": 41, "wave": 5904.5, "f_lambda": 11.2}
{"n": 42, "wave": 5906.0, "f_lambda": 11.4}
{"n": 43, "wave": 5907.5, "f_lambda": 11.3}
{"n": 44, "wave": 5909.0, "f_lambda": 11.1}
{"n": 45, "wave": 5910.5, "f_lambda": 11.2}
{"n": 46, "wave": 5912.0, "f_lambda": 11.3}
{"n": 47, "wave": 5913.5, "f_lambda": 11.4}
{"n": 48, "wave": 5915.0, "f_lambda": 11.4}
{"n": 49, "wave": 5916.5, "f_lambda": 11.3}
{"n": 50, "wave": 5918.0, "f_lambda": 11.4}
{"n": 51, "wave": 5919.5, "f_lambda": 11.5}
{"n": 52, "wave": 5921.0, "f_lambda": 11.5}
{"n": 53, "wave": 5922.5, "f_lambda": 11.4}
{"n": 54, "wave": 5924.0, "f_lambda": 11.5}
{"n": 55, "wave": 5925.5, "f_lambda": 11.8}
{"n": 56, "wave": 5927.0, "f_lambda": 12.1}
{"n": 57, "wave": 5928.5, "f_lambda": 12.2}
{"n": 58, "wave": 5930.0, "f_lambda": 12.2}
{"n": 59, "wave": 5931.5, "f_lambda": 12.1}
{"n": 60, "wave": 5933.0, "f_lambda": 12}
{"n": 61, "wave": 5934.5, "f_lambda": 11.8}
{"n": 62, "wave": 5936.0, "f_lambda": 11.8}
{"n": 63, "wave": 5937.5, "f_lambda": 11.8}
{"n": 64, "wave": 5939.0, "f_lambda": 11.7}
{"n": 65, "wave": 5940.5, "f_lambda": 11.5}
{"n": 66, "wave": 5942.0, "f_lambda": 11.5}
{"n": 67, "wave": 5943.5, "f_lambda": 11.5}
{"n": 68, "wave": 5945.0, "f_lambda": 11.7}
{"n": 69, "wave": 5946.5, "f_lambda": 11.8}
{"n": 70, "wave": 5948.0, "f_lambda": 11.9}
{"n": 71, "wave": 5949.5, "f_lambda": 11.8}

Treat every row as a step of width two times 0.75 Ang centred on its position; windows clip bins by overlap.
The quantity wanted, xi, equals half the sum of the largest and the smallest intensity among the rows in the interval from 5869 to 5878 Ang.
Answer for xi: 11.2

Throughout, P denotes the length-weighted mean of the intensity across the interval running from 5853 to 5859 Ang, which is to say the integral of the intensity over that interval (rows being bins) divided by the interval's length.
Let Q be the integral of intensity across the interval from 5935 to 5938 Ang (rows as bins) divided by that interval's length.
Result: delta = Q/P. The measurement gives 1.0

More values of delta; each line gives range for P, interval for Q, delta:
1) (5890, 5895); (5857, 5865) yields 1.3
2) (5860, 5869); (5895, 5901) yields 0.8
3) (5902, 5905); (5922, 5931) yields 1.1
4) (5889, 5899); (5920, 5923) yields 1.3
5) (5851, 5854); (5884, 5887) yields 0.8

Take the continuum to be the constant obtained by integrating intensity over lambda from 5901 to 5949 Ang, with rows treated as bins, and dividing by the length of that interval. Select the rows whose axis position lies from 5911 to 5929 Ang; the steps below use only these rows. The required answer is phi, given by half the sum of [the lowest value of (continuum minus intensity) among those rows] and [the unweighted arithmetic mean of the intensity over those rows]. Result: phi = 5.5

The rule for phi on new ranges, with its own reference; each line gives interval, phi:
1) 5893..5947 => 5.3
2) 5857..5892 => 5.2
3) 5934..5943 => 5.7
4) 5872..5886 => 5.4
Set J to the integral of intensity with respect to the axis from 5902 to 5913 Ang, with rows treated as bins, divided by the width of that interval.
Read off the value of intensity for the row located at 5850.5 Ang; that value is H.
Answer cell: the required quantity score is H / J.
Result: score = 1.03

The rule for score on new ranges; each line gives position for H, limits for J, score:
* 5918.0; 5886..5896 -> 1.26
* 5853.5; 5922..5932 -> 0.94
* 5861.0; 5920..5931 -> 0.99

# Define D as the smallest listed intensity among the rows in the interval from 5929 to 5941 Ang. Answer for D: 11.5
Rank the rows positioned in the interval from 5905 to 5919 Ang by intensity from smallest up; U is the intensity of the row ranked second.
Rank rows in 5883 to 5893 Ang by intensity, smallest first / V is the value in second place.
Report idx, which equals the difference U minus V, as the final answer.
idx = 2.1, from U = 11.2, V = 9.07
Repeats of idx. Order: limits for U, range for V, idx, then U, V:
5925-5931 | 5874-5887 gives 2.7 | 12.1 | 9.44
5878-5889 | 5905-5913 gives -2.0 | 9.2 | 11.2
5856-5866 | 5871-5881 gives 0.8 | 11.6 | 10.8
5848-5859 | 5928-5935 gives -0.7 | 11.3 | 12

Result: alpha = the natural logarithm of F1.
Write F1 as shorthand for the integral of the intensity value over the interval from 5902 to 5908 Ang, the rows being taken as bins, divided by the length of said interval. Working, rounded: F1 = 11.1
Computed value 2.40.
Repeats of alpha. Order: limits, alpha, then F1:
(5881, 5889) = 2.25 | 9.5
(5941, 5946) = 2.45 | 11.6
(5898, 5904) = 2.29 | 9.9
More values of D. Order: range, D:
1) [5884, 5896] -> 8.91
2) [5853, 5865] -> 11.2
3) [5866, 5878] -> 11.1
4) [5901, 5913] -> 9.97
